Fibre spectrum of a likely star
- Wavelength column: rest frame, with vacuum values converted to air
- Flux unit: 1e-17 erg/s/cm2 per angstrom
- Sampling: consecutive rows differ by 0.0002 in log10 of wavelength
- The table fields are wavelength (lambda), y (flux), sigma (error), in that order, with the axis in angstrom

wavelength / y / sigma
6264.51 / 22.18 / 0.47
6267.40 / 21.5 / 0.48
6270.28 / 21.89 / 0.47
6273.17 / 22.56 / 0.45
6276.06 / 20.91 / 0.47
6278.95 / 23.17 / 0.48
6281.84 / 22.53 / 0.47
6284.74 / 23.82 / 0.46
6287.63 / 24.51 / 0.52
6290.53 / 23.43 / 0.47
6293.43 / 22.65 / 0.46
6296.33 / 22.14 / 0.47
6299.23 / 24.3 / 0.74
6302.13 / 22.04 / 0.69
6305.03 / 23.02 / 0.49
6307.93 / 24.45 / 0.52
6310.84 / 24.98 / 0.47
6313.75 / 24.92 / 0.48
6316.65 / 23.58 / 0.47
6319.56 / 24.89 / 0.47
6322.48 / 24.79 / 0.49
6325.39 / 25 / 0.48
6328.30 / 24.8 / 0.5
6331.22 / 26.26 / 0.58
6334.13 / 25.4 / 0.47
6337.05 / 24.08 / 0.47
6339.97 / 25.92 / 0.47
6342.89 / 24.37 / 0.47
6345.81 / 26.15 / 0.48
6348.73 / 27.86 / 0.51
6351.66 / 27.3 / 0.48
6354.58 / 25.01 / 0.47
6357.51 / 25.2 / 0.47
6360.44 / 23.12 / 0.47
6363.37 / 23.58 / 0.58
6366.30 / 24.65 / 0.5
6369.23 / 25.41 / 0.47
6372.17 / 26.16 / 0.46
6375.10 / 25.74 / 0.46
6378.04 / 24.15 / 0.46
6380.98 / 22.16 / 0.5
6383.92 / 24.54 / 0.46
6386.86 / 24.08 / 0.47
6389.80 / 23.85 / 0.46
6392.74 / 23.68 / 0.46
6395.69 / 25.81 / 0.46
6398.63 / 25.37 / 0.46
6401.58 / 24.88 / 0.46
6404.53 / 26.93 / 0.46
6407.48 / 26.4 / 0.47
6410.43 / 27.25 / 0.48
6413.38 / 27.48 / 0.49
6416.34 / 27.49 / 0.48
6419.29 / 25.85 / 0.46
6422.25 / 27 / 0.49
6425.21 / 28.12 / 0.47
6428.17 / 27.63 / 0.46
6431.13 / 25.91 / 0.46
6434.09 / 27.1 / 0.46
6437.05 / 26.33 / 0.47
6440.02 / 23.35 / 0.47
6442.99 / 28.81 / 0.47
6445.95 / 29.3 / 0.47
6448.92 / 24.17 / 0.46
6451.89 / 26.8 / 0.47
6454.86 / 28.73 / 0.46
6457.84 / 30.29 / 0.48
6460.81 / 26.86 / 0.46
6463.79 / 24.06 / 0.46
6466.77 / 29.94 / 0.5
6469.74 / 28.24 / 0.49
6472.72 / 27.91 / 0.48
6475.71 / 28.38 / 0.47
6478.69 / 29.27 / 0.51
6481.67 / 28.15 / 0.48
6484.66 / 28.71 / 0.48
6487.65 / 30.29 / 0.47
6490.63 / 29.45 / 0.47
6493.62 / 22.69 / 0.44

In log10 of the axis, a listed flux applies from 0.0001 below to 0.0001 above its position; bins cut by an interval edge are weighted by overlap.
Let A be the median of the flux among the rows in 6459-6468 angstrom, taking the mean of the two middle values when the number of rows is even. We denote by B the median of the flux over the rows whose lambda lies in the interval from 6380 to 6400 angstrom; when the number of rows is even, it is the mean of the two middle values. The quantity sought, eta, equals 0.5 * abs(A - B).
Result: 1.4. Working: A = 27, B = 24.1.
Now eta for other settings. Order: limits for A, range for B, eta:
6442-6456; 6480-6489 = 0.0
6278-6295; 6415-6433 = 2.0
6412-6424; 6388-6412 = 0.8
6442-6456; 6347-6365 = 1.8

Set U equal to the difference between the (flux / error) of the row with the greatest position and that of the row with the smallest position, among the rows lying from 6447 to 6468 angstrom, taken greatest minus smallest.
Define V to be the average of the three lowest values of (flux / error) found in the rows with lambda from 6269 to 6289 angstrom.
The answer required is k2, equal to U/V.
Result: 0.16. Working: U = 7.3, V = 46.1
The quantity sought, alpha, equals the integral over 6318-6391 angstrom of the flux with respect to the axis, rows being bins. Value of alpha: 1823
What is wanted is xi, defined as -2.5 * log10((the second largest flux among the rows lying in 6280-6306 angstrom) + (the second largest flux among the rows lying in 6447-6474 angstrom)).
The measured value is -4.34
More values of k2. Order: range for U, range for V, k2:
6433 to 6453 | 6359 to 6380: -0.04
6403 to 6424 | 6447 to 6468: -0.06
